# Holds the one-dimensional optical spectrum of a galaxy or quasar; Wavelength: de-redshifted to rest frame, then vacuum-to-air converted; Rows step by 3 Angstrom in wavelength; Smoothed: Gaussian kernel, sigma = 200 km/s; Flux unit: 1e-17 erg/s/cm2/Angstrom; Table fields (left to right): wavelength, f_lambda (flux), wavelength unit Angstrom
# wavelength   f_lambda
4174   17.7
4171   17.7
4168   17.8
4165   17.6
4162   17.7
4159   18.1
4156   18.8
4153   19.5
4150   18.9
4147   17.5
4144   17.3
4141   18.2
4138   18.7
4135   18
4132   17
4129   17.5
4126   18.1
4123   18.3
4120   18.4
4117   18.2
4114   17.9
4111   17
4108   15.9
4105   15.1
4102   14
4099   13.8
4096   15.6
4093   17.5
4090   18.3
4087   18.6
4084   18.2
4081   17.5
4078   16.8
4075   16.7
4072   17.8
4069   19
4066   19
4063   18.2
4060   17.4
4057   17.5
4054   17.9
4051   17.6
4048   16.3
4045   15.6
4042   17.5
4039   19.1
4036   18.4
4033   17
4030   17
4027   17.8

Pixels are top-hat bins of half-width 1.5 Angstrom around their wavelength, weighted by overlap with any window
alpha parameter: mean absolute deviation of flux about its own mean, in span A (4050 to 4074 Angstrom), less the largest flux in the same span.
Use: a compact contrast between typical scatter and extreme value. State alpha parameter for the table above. -18.5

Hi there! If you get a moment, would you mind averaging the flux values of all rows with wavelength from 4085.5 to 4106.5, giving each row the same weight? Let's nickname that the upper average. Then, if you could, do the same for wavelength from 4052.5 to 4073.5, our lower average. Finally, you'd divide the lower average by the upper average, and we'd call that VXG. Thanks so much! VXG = 1.12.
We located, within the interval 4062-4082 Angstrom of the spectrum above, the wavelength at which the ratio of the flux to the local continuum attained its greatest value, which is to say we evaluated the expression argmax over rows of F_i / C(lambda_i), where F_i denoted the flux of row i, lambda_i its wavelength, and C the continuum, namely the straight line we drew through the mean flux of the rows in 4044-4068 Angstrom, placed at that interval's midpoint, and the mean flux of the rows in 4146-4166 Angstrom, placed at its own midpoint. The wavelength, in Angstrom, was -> 4066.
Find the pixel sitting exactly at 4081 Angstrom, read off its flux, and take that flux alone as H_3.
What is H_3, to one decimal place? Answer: 17.5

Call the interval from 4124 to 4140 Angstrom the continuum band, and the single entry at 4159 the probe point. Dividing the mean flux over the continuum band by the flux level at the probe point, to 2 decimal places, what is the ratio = 0.99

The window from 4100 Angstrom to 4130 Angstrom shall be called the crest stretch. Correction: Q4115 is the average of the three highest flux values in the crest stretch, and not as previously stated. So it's 18.3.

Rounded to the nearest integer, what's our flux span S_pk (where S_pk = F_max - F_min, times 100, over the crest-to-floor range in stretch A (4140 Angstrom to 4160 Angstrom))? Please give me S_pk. 220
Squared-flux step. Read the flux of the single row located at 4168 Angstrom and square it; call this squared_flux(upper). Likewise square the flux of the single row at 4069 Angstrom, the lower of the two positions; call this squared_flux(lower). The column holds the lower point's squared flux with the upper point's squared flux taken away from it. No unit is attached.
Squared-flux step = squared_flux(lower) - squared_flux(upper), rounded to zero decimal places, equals 44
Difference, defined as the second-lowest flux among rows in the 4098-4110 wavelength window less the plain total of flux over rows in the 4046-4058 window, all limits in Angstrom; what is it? -55.3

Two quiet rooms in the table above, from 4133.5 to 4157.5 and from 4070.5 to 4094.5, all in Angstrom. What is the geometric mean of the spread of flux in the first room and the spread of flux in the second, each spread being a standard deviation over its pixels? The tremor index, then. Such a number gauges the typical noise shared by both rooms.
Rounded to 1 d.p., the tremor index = 0.7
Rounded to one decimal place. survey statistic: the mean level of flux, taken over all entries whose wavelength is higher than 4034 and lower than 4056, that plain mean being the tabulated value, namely 17.5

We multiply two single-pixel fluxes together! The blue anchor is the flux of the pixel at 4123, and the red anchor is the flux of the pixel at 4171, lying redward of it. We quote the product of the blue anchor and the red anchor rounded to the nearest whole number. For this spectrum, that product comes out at 324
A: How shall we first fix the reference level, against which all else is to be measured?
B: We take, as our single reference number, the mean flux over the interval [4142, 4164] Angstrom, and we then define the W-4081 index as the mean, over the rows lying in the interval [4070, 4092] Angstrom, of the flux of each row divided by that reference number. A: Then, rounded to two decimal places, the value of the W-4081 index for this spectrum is 0.97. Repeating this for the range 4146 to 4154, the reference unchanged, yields 1.02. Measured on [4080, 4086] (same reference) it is 0.98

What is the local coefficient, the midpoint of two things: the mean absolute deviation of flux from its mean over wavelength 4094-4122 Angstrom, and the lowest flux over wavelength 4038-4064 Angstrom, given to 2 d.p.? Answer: 8.54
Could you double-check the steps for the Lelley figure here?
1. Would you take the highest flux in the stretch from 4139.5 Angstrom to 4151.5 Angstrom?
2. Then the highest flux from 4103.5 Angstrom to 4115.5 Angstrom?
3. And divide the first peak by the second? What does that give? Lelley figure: 1.06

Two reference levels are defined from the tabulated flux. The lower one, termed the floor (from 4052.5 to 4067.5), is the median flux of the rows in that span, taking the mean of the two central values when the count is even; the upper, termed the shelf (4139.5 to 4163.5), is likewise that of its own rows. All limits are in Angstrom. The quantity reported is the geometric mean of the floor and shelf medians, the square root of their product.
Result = 18.0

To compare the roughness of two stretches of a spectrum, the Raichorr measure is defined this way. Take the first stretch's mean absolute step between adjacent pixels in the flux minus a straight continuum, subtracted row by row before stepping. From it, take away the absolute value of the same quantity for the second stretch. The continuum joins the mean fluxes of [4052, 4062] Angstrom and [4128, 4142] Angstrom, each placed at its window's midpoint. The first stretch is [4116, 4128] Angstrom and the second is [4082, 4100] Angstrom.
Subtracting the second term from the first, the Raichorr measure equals -0.88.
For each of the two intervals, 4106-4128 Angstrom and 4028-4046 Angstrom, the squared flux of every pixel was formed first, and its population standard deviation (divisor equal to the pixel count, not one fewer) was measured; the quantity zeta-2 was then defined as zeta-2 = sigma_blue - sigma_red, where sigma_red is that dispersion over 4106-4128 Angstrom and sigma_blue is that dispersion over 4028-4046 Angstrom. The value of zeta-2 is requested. 10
